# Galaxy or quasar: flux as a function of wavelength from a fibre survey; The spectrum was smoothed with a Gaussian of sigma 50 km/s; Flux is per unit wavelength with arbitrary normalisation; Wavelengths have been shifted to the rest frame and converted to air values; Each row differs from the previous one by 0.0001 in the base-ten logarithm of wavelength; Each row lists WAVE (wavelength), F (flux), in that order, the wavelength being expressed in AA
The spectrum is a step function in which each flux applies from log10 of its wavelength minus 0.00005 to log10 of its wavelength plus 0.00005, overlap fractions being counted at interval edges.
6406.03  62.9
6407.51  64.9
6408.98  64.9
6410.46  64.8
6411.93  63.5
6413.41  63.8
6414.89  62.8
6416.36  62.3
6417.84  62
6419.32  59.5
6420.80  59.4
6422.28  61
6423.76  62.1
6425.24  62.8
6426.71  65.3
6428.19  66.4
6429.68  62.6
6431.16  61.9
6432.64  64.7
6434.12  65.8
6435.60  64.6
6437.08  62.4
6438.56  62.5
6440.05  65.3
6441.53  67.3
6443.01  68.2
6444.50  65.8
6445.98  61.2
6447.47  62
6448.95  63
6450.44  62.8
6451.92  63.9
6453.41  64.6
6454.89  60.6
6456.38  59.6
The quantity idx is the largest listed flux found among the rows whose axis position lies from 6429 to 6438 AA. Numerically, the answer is 65.8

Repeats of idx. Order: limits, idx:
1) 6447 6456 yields 64.6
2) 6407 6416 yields 64.9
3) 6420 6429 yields 66.4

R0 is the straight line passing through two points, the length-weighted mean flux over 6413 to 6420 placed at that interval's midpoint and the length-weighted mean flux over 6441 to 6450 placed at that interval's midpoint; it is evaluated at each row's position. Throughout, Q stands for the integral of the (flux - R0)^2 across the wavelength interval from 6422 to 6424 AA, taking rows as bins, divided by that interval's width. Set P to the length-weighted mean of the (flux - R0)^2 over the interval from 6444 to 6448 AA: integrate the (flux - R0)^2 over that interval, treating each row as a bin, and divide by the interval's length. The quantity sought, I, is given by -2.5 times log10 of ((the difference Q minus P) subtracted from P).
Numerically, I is -2.7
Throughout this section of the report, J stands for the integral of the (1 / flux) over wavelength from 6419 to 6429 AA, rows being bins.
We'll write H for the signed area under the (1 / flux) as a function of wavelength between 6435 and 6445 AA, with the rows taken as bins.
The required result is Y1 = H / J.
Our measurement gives 0.96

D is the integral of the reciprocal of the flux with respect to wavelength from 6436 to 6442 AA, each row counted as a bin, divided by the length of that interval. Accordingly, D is 0.0156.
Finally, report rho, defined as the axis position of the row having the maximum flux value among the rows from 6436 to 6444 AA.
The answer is 6443.01 AA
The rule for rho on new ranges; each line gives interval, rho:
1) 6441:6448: 6443.01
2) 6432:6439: 6434.12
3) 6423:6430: 6428.19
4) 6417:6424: 6423.76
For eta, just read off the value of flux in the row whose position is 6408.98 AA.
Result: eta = 64.9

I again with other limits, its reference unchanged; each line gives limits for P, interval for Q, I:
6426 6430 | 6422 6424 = -2.7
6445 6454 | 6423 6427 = -2.1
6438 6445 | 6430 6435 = -2.6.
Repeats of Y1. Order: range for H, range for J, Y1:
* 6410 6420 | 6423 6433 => 1.02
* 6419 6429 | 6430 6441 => 0.93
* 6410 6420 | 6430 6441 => 0.93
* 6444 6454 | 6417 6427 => 0.97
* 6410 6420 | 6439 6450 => 0.94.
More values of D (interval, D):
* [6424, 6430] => 0.0156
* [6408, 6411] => 0.0154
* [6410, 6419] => 0.0159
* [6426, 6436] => 0.0155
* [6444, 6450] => 0.0159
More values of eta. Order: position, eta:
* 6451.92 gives 63.9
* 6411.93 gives 63.5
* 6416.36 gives 62.3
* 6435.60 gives 64.6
